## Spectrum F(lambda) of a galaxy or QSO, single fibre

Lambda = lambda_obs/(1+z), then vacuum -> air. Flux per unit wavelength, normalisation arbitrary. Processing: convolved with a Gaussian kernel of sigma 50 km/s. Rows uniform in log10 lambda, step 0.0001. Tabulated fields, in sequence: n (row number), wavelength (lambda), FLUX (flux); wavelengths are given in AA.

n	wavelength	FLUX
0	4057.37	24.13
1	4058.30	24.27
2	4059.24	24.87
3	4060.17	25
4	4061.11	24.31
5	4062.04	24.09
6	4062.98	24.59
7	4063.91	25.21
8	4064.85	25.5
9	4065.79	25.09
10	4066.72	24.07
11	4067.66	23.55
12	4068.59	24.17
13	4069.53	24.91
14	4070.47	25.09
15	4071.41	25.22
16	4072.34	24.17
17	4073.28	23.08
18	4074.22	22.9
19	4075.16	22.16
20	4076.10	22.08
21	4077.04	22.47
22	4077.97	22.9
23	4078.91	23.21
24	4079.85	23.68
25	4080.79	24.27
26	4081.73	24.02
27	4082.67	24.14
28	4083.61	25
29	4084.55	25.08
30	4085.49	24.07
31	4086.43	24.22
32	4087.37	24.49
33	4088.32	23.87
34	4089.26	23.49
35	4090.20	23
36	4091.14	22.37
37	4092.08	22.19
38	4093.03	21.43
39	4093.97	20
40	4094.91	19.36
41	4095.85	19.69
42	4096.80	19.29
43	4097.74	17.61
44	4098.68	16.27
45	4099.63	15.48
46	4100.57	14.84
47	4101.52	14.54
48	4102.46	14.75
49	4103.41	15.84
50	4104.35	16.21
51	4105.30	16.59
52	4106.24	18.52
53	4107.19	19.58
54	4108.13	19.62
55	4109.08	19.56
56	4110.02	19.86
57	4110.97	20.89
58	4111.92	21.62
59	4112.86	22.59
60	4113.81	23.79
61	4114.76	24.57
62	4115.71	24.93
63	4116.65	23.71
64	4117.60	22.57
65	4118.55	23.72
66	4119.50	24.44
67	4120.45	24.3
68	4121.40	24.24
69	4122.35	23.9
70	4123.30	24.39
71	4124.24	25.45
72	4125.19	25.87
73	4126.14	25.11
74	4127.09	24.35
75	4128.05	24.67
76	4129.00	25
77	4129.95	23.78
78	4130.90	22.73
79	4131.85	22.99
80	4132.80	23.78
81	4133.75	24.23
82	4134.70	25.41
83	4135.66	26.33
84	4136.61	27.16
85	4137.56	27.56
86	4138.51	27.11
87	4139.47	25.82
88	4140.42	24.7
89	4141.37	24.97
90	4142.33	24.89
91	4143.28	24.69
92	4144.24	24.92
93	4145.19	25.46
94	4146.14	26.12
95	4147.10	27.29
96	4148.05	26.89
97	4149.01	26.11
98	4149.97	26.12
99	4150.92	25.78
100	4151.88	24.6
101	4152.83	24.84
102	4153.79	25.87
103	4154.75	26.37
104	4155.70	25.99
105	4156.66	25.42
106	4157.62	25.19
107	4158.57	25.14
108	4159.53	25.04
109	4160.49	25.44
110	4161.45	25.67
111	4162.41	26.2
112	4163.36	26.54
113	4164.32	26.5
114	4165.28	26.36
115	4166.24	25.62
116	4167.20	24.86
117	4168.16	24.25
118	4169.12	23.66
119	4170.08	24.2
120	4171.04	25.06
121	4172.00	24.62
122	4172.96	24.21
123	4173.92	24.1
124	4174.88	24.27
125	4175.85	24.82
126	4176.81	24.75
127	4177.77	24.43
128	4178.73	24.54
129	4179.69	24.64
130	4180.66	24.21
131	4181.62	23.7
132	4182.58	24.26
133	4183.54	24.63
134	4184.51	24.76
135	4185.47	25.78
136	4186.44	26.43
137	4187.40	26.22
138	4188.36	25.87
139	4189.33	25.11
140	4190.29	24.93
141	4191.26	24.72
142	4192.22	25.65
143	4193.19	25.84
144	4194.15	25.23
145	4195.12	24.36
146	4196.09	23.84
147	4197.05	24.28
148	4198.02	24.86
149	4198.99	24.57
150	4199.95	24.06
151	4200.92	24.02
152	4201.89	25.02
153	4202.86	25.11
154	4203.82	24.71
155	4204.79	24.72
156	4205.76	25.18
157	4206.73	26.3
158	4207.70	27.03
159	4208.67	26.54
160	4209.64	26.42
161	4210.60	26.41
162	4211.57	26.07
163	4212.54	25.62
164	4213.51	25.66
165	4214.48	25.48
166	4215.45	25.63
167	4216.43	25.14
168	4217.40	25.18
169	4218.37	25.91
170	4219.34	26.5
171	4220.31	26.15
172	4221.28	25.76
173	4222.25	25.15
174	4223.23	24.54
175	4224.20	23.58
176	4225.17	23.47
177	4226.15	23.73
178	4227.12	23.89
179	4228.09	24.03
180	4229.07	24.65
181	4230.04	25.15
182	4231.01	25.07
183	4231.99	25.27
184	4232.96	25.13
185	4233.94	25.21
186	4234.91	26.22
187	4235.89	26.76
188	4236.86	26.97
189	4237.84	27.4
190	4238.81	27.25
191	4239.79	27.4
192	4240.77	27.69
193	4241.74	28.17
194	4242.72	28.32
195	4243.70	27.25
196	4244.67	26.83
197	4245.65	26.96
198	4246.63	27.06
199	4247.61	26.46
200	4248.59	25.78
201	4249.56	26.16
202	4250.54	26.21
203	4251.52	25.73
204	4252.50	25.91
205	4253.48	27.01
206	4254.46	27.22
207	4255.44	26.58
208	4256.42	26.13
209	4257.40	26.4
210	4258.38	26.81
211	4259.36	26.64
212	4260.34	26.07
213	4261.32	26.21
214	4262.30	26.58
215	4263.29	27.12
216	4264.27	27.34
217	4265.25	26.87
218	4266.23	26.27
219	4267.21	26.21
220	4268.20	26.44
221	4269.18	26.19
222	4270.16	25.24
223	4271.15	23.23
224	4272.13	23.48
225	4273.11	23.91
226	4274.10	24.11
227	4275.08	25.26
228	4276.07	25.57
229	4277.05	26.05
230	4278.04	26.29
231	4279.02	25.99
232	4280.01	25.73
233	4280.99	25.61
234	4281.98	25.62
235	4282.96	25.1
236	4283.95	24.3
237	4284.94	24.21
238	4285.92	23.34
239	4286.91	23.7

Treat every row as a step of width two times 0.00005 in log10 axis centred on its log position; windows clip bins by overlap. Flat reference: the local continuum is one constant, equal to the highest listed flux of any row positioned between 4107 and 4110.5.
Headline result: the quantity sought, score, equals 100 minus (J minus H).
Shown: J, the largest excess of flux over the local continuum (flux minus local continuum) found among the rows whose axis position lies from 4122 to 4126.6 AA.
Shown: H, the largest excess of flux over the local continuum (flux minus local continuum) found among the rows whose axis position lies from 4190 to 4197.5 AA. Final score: 100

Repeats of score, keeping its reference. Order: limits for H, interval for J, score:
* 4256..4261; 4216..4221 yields 100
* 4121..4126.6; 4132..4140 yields 98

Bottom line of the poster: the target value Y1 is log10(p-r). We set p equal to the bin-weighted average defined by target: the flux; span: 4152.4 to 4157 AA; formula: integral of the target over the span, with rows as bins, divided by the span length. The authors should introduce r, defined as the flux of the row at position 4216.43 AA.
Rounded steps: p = 25.7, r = 25.14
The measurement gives -0.3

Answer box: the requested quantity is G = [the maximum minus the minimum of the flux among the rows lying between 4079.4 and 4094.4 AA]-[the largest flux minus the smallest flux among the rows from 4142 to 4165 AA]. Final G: 2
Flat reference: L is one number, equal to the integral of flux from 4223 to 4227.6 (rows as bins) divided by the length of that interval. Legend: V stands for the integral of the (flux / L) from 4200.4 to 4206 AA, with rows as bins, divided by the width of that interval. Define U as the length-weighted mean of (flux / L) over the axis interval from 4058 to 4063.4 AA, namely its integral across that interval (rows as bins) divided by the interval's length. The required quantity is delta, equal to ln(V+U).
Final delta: 0.73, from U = 1.03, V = 1.04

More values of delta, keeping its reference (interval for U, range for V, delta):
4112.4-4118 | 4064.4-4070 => 0.71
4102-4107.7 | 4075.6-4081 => 0.52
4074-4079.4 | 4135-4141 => 0.72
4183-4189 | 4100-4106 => 0.55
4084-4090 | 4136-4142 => 0.75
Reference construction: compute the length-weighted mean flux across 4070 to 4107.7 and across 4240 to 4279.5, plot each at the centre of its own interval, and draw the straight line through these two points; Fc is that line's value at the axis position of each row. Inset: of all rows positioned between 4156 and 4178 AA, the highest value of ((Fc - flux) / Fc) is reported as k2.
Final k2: 0.00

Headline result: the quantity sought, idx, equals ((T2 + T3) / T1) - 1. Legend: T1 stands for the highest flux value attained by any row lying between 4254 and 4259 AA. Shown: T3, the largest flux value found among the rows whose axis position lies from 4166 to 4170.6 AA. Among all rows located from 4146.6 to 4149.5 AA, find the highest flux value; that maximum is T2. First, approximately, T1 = 27.22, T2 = 27.29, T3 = 25.62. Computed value 0.94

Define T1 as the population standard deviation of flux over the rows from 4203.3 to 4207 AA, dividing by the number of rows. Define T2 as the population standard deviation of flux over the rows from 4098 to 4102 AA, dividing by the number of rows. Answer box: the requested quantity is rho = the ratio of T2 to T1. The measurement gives 1.0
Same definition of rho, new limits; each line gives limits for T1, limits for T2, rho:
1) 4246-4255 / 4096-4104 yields 2.8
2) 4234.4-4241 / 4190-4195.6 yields 1.1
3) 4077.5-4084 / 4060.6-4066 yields 0.8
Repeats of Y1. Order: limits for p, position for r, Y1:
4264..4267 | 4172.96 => 0.4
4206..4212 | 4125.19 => -0.2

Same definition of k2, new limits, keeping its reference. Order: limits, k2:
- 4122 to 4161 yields -0.01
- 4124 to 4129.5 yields -0.09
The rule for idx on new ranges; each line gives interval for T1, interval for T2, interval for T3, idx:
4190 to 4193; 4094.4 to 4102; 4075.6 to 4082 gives 0.71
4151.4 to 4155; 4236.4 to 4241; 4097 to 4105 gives 0.72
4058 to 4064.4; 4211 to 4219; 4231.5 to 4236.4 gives 1.10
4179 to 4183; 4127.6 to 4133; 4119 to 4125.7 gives 1.06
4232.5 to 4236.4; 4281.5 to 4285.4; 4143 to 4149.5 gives 0.98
